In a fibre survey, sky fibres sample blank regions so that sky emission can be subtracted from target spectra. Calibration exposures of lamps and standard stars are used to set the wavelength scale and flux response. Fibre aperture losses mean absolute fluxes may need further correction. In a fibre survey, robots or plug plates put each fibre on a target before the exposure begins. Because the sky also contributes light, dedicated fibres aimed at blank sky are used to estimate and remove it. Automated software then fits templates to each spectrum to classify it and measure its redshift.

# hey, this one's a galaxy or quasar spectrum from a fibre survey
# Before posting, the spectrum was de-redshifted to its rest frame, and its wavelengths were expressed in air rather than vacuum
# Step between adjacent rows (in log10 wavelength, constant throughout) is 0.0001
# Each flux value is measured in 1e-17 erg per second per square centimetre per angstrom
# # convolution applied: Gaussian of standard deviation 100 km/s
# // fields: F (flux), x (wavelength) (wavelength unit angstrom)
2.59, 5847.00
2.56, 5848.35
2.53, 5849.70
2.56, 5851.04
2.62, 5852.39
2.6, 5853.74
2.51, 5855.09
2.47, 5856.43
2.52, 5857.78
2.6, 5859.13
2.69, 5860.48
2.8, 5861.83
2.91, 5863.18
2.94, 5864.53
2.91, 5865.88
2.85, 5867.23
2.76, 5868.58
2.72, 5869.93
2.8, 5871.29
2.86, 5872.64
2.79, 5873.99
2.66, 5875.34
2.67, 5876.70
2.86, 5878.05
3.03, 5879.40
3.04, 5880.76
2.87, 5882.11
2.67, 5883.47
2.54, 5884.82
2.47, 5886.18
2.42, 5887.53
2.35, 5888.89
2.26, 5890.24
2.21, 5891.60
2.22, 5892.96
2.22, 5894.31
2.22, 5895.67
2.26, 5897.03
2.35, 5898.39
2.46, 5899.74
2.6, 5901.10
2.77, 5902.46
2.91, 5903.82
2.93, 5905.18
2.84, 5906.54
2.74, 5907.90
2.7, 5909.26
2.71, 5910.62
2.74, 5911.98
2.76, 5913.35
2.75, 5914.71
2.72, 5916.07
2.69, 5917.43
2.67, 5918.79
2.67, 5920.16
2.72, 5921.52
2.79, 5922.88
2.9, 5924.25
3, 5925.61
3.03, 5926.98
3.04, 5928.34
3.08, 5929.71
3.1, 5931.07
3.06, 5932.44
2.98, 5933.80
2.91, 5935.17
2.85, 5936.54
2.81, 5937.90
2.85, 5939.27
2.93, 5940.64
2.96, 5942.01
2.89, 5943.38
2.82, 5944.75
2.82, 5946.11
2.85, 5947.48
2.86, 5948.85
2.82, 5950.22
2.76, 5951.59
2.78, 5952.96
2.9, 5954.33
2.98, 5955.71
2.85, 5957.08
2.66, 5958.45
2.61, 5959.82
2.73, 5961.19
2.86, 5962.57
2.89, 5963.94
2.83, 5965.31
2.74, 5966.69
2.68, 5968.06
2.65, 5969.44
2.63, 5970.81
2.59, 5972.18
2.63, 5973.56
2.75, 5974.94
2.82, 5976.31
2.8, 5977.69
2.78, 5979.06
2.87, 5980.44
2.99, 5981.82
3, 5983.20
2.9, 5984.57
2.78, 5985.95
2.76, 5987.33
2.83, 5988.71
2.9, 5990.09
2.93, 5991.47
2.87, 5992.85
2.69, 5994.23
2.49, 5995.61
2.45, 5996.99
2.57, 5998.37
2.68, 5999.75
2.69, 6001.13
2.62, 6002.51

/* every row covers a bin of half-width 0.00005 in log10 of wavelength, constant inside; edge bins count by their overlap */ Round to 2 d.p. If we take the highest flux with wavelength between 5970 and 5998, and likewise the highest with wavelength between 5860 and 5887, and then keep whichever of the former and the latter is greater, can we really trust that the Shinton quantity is 3.04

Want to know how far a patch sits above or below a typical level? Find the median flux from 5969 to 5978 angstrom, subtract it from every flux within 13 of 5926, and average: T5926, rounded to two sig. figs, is 0.22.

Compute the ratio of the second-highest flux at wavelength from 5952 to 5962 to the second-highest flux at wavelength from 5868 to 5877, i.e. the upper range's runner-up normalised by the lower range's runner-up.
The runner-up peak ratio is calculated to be 1.04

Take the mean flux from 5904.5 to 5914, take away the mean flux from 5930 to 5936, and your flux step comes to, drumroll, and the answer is -0.24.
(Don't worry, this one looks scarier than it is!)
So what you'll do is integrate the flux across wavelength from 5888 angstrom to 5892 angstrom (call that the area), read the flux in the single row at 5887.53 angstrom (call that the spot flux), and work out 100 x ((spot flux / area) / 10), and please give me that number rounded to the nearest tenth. 2.6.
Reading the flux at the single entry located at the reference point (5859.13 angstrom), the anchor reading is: 2.6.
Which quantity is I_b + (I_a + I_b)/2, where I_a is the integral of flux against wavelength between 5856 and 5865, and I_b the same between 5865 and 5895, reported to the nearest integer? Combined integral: 131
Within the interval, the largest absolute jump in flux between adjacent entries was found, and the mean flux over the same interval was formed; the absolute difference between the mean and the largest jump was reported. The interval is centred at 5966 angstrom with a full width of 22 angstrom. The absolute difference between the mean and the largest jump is 2.55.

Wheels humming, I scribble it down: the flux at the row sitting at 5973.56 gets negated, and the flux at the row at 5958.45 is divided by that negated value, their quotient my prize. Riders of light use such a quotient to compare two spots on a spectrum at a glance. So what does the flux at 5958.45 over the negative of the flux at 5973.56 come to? -1.01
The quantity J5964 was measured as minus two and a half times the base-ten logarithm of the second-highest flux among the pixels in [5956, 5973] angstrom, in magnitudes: -1.14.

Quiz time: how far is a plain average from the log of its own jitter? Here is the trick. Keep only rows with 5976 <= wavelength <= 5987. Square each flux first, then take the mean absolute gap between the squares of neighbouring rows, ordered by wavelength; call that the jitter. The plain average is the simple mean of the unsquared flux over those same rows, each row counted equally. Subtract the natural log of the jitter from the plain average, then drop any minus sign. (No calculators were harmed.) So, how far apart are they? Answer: 3.8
